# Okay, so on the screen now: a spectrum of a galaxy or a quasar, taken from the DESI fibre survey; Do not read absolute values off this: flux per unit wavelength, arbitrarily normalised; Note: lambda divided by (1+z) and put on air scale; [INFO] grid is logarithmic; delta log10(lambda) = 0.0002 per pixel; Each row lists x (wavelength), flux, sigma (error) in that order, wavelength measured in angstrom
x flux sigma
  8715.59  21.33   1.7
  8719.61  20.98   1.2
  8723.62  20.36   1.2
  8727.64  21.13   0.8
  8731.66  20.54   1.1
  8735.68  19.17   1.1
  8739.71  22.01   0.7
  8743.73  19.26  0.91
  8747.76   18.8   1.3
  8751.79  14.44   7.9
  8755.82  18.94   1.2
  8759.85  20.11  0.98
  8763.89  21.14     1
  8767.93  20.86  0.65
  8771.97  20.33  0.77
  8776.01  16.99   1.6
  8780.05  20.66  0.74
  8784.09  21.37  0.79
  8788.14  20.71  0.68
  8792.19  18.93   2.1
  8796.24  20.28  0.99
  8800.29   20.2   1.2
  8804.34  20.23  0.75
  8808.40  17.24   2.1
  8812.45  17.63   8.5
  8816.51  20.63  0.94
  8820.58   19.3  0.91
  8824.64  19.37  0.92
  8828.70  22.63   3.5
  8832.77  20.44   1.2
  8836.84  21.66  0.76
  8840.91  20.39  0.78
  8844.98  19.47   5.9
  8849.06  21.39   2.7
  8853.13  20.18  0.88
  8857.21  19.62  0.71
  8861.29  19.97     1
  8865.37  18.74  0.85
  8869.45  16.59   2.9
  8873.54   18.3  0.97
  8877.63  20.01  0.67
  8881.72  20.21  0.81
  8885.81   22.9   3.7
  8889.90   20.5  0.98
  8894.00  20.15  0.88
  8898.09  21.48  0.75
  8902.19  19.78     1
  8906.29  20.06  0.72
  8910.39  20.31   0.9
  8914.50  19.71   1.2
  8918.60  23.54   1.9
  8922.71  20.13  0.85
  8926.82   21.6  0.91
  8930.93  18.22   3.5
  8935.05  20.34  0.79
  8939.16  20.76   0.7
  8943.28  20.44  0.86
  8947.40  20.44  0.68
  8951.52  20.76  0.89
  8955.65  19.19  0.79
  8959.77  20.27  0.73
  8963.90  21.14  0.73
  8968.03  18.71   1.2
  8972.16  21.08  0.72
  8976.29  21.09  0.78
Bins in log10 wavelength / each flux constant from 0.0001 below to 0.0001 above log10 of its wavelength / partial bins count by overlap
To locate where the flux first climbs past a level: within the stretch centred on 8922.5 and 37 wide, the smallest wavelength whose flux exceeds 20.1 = 8910.39 angstrom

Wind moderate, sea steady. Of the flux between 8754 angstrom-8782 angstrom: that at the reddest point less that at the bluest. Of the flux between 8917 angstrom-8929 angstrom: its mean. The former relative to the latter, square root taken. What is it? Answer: 0.28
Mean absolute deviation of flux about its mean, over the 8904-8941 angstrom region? 1.0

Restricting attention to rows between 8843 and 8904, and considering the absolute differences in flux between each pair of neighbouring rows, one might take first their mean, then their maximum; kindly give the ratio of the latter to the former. 1.9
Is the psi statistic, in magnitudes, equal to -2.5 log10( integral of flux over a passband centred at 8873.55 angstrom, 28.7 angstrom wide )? -6.9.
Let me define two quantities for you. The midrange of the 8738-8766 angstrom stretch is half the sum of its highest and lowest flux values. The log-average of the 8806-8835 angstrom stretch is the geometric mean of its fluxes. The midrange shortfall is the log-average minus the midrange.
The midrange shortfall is 1.3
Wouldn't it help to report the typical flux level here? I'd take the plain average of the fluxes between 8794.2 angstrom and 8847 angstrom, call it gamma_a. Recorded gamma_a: 20.0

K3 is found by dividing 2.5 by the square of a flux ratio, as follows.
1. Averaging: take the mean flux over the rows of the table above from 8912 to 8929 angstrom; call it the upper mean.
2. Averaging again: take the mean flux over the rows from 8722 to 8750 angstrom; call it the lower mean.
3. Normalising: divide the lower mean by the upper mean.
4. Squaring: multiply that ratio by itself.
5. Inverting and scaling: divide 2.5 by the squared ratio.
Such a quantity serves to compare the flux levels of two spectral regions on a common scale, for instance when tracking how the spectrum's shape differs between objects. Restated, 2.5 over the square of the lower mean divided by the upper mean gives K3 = 2.77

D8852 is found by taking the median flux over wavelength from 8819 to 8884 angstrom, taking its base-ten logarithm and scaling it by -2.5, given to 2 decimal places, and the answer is -3.25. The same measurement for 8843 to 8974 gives -3.26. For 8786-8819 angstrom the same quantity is -3.26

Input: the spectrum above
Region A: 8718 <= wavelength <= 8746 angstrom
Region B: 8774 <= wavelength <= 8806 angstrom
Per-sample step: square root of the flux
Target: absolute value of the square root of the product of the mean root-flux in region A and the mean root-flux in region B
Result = 4.49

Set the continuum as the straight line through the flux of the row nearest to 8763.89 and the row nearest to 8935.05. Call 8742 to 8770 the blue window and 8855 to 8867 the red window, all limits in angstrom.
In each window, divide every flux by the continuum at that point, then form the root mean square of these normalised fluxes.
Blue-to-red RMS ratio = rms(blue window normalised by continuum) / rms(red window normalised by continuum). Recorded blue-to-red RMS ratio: 0.96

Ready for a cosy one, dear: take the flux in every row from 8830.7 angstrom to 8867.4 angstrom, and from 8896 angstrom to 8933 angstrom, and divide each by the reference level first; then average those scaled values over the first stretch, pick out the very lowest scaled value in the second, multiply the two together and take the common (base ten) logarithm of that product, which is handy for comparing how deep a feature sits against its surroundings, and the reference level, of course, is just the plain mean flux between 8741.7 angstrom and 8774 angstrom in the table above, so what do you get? -0.002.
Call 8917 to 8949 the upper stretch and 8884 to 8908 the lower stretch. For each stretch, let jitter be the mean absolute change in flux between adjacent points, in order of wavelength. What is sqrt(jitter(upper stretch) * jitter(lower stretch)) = 1.39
